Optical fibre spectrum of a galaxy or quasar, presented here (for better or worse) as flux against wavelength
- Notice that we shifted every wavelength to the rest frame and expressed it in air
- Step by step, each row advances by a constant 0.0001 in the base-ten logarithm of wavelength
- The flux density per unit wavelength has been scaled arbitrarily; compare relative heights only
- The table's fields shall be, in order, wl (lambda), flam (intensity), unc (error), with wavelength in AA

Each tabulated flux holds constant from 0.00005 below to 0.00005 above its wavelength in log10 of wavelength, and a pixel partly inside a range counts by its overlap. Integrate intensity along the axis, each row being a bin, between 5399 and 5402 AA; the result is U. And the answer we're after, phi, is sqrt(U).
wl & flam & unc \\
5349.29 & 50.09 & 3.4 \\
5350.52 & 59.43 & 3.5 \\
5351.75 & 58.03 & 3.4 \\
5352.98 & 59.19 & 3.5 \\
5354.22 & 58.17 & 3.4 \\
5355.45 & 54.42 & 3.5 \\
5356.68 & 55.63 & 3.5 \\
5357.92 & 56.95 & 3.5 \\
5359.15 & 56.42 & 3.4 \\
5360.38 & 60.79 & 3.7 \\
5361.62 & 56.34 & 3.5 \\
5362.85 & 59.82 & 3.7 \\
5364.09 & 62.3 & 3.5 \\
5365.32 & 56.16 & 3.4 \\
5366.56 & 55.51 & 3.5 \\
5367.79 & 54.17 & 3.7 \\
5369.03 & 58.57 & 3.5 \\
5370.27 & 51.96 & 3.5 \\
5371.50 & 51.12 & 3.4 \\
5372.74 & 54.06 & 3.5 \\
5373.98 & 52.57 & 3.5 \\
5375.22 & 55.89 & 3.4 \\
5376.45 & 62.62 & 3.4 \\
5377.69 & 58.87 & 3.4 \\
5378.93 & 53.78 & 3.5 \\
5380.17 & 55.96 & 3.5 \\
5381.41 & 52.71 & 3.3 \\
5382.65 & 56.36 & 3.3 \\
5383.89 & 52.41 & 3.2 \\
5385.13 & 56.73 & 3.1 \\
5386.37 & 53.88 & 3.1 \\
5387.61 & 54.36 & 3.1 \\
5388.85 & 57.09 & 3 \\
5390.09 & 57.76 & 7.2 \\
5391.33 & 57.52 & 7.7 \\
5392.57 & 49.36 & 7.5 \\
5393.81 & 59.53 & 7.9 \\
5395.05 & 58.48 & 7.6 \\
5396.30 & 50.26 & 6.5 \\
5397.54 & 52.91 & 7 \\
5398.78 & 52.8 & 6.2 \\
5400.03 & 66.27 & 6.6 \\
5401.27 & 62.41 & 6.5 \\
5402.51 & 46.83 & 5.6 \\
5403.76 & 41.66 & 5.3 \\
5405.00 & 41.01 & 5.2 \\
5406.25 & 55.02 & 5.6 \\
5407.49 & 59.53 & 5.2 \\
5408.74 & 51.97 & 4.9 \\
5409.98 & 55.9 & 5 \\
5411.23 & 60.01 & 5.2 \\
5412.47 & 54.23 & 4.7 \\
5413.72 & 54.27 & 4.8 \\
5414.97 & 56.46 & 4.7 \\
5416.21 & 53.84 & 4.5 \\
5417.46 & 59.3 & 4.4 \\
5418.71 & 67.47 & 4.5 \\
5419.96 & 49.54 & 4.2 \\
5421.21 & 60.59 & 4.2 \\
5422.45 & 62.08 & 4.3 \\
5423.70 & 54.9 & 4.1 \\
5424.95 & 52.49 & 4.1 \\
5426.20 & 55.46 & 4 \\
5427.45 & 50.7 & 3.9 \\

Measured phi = 13.7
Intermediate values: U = 186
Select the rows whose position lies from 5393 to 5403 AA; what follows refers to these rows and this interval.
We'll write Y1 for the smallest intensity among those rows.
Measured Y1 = 46.83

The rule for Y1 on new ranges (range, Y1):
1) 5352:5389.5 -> 51.12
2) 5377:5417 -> 41.01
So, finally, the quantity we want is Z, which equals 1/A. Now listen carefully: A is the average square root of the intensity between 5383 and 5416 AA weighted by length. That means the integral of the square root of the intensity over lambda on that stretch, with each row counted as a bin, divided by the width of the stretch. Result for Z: 0.136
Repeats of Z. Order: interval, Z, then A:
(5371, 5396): 0.134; 7.45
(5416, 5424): 0.131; 7.64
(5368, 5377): 0.135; 7.42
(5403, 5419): 0.136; 7.36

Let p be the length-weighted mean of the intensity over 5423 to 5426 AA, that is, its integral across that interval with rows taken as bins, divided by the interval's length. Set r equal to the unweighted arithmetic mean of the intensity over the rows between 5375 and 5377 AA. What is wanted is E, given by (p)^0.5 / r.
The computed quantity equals 0.124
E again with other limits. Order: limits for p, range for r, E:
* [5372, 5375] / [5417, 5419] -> 0.115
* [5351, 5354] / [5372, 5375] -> 0.144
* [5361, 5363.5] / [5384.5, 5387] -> 0.138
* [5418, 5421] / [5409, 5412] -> 0.132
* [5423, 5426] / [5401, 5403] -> 0.135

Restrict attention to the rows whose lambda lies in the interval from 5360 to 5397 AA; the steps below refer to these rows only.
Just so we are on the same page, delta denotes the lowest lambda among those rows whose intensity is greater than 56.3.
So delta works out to 5360.38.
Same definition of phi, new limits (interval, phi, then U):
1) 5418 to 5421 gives 13.3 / 176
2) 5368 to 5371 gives 12.8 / 165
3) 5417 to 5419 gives 11.2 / 126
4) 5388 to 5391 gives 13.1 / 172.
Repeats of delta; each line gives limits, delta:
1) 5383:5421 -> 5385.13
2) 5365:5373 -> 5369.03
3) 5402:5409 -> 5407.49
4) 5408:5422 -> 5411.23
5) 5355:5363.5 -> 5357.92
